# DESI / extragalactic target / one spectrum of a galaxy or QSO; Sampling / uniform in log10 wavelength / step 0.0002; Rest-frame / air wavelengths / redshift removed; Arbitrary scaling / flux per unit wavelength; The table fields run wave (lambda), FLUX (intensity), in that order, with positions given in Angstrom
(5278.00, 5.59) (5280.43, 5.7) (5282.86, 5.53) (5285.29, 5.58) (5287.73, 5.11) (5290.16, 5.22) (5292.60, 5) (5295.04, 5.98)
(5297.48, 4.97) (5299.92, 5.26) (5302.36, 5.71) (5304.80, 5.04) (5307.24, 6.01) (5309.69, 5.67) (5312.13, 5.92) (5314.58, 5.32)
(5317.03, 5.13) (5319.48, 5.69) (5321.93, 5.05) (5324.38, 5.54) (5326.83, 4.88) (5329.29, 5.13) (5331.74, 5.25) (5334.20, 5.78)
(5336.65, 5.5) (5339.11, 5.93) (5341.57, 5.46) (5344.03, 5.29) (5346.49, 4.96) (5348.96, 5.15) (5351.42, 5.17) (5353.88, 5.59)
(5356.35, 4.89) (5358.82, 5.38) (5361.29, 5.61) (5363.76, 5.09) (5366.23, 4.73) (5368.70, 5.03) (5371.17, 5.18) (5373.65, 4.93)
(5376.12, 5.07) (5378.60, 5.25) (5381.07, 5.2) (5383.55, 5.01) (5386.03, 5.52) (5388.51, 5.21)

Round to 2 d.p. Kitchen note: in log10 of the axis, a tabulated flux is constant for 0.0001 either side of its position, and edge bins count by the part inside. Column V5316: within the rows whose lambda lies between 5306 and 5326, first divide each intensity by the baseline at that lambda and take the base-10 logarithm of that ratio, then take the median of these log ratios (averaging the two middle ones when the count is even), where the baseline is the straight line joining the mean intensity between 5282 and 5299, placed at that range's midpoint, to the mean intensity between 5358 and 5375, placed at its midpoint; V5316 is 0.03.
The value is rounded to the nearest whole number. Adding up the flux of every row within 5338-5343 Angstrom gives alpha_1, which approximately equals 11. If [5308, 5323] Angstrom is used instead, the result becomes 33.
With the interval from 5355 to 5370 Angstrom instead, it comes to 31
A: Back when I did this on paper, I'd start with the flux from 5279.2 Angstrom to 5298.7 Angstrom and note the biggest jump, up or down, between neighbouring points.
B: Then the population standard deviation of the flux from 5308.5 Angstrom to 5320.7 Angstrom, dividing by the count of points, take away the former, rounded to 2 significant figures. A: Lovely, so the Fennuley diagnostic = -0.73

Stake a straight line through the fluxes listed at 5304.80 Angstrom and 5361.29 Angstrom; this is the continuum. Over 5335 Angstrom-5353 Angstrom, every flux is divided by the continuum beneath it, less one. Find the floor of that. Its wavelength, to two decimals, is 5346.49 Angstrom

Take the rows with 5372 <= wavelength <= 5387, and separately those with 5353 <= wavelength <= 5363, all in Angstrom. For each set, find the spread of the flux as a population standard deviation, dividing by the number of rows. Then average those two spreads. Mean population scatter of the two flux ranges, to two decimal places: 0.24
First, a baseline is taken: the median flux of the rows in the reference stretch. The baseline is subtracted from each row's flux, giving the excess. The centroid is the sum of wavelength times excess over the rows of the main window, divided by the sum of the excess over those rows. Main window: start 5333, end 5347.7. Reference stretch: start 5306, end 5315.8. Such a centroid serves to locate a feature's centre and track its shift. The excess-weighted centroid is 5343.8 Angstrom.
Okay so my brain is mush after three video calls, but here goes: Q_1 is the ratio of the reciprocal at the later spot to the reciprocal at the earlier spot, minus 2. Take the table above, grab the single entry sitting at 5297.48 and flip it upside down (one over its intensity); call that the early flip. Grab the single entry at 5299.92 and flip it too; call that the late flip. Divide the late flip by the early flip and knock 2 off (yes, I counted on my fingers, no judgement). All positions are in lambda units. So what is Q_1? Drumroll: -1.06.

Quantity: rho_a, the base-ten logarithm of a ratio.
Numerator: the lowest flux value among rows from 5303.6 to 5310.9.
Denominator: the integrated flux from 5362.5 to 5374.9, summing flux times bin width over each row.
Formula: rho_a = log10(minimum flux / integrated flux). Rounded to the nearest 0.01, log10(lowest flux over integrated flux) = -1.09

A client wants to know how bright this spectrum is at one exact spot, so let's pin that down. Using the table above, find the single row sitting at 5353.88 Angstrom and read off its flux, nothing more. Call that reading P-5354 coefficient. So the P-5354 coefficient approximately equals 5.59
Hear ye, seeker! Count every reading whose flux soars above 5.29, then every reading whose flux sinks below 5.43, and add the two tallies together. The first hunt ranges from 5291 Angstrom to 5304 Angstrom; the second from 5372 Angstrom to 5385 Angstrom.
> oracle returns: 7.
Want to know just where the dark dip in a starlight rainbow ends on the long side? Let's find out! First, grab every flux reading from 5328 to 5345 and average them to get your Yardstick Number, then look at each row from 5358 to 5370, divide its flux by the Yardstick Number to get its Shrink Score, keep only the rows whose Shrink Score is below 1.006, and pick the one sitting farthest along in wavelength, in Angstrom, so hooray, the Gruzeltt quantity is 5368.70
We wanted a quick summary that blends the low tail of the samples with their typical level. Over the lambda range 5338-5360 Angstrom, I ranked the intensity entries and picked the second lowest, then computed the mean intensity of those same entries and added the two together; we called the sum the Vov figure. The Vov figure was 10.3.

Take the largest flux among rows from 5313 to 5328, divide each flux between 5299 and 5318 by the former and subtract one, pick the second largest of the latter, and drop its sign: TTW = 0.040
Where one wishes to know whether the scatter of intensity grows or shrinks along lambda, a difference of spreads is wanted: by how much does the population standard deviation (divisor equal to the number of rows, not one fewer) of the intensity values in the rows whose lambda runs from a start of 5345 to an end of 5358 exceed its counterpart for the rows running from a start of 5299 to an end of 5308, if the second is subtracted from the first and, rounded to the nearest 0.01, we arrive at -0.13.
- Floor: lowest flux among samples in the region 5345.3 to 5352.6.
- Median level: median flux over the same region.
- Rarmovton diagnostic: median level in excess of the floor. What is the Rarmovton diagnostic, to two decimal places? 0.19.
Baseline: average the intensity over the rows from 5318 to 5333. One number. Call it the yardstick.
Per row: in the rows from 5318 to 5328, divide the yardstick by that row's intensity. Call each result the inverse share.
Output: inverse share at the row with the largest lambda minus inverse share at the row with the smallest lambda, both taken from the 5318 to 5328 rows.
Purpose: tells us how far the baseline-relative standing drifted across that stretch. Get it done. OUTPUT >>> 0.15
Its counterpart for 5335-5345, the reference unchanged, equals 0.04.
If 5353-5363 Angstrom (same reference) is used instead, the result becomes 0.00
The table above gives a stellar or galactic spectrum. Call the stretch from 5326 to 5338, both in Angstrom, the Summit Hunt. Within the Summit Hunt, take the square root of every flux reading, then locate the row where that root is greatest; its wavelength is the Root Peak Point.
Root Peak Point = 5334.20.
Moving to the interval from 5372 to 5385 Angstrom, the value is 5378.60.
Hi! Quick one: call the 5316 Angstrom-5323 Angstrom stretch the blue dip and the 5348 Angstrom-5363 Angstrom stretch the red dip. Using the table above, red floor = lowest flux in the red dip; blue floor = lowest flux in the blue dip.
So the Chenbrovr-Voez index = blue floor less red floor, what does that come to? 0.16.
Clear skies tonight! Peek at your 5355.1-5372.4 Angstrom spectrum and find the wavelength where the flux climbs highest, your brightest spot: 5361.29 Angstrom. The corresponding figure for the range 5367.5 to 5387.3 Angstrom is 5386.03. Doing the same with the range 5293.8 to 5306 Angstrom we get 5295.04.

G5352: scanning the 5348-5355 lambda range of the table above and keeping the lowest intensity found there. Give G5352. 5.15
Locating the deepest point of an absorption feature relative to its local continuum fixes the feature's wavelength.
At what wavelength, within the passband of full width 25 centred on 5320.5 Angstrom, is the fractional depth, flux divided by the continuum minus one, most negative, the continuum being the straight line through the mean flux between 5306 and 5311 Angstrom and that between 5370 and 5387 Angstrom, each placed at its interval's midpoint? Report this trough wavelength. 5326.83 Angstrom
